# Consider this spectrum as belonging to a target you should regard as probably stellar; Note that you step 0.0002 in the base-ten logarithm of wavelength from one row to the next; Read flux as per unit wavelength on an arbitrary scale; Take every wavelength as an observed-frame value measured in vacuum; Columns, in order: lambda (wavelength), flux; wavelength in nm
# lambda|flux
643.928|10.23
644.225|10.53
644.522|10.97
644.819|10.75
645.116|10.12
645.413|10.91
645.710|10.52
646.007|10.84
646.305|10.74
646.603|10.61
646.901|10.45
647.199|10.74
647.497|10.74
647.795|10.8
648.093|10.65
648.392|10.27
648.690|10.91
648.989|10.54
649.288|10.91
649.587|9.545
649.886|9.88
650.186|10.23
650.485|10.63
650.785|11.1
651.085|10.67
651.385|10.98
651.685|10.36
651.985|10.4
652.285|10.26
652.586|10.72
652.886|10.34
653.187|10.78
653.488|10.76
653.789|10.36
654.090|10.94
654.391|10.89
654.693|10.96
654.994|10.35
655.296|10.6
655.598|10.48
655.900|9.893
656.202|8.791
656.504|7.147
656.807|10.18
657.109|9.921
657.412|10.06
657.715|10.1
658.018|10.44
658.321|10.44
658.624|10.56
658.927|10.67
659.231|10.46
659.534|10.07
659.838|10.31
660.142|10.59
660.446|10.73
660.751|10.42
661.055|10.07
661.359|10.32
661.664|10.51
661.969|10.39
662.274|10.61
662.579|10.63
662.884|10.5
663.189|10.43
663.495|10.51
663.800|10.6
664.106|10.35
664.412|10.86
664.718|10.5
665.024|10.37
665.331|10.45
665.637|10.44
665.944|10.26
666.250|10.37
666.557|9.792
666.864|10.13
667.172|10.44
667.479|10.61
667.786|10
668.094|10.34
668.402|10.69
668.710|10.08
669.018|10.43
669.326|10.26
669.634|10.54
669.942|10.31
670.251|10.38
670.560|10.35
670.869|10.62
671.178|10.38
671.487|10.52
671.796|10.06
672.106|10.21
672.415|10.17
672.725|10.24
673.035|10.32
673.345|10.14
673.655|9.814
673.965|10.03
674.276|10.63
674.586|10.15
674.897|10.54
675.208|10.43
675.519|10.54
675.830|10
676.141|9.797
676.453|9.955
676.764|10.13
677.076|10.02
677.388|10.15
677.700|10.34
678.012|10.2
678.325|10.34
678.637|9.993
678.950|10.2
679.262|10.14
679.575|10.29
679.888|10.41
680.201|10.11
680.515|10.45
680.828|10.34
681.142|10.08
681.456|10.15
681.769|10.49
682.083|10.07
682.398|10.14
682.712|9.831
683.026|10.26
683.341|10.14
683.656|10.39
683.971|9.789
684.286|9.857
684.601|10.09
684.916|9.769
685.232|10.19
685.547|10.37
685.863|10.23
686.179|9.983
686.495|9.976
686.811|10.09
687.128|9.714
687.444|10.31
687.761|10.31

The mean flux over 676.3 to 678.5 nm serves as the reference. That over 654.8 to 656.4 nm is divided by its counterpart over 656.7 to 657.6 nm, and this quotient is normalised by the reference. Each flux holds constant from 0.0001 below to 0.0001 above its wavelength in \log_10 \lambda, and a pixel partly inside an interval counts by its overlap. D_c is 0.098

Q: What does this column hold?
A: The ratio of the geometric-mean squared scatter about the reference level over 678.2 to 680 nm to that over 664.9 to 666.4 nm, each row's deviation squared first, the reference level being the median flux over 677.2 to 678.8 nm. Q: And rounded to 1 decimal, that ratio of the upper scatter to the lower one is 0.0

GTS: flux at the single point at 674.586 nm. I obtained 10.15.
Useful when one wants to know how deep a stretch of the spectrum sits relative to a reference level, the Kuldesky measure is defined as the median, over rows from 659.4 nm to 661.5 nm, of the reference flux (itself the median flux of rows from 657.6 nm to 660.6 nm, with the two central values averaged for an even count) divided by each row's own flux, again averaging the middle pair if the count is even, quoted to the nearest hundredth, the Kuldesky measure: 1.01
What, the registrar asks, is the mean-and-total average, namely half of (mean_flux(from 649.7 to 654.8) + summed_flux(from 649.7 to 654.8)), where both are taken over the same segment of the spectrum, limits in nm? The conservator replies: 95.4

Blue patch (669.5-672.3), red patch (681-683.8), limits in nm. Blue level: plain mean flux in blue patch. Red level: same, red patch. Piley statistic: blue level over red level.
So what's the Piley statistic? 1.020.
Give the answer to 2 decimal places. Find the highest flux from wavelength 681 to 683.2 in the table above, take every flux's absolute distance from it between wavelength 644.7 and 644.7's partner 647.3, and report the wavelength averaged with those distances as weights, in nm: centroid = 645.81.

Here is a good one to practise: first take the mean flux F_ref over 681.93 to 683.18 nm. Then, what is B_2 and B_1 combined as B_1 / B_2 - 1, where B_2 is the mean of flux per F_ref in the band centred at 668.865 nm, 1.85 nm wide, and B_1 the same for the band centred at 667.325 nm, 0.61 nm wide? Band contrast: 0.013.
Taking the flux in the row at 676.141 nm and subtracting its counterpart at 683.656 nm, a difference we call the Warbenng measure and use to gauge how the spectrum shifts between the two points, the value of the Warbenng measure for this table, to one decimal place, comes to -0.6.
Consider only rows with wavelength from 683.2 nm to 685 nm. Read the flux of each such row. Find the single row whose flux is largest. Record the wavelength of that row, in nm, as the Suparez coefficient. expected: 683.656 nm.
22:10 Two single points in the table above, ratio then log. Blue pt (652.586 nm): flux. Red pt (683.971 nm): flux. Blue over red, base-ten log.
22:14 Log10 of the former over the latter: 0.04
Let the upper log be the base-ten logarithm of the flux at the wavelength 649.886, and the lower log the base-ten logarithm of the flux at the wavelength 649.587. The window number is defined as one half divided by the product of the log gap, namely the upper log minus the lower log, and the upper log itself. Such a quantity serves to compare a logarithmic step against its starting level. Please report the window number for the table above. 34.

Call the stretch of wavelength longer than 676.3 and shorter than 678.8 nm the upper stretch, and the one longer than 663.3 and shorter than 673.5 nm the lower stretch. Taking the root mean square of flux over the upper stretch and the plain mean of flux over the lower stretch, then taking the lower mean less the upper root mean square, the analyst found 0.213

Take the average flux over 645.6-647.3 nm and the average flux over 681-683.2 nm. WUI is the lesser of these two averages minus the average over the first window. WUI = -0.5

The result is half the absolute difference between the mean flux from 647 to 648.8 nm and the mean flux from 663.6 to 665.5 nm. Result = 0.08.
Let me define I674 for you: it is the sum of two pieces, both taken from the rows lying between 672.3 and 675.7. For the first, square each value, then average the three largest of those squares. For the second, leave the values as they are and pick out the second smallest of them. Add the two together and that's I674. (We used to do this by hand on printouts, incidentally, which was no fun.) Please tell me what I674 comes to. 122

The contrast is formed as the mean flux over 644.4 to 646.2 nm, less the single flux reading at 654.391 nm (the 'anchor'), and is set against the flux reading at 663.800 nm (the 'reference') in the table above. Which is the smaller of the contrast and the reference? -0.21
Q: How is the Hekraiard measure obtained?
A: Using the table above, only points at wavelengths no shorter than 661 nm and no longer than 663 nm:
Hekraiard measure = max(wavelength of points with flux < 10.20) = 661.055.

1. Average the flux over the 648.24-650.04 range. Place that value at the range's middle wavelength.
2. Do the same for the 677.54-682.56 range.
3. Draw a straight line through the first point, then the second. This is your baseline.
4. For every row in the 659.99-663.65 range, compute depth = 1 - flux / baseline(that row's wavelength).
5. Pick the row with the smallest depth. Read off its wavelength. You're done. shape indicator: 660.446 nm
